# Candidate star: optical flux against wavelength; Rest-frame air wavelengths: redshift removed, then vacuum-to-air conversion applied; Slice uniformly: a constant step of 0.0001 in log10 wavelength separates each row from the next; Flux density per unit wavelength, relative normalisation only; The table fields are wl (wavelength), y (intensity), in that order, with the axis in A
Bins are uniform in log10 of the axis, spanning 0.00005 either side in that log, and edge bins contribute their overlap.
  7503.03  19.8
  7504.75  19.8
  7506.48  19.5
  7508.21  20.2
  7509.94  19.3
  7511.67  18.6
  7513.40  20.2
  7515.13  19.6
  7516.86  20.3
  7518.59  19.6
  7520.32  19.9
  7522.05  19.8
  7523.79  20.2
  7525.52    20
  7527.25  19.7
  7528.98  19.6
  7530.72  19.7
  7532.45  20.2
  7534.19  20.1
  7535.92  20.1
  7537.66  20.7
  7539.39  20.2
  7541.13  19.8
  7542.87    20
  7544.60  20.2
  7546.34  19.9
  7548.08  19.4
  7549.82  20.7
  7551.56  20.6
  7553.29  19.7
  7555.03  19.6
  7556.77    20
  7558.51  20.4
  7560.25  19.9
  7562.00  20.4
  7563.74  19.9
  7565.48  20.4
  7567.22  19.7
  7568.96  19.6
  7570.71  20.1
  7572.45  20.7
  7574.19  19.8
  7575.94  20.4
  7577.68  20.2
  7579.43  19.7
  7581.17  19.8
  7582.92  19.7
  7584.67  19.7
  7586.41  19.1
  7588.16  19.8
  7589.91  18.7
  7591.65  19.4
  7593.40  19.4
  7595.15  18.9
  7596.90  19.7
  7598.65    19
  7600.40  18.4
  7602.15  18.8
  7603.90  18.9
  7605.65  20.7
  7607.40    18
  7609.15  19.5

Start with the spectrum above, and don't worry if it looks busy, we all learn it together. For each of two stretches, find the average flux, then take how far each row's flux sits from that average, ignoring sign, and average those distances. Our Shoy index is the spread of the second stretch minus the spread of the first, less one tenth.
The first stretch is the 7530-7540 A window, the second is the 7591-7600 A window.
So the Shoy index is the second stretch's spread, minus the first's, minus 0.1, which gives -0.036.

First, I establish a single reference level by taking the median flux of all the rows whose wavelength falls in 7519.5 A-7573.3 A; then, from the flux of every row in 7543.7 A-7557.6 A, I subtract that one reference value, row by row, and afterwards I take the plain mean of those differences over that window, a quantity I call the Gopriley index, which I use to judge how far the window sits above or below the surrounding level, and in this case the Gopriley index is 0.01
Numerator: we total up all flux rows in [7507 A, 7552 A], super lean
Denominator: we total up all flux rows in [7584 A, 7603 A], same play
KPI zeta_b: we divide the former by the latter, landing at 2.5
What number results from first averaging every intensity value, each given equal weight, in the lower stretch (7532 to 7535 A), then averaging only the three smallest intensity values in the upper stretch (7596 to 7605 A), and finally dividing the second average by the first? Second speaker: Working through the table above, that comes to 0.93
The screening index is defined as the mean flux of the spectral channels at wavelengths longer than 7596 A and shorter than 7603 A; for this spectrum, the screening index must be 19.0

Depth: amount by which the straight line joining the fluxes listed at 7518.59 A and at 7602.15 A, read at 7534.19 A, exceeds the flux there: -0.65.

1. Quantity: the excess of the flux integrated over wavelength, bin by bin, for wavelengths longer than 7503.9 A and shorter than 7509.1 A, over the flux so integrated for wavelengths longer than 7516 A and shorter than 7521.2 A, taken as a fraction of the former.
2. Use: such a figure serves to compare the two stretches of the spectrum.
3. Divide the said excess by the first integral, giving -0.01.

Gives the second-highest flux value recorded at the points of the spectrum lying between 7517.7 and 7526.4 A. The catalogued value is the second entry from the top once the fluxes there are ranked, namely 20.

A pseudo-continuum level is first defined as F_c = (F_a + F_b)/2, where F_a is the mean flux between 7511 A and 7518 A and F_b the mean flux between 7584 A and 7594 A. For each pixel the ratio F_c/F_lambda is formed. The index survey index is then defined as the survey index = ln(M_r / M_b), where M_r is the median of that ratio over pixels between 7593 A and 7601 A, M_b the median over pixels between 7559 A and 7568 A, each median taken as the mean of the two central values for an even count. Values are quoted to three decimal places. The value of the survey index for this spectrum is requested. 0.046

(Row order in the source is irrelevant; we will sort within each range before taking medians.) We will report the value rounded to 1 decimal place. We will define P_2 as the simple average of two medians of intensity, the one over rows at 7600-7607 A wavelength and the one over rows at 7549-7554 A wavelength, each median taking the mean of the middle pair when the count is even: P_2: 19.7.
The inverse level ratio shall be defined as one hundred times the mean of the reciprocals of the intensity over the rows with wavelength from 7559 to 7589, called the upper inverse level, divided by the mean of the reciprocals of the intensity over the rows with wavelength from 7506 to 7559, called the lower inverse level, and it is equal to 100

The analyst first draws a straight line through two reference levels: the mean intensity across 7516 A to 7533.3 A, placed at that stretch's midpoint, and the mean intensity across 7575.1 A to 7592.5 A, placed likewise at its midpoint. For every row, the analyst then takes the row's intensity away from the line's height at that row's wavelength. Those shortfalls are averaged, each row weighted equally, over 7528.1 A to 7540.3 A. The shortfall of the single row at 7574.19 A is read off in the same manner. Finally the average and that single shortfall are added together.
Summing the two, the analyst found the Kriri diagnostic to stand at -0.3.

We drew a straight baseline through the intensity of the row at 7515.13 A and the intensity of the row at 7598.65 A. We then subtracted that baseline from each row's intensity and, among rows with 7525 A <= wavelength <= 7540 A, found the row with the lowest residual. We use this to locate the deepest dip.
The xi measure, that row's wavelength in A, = 7528.98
